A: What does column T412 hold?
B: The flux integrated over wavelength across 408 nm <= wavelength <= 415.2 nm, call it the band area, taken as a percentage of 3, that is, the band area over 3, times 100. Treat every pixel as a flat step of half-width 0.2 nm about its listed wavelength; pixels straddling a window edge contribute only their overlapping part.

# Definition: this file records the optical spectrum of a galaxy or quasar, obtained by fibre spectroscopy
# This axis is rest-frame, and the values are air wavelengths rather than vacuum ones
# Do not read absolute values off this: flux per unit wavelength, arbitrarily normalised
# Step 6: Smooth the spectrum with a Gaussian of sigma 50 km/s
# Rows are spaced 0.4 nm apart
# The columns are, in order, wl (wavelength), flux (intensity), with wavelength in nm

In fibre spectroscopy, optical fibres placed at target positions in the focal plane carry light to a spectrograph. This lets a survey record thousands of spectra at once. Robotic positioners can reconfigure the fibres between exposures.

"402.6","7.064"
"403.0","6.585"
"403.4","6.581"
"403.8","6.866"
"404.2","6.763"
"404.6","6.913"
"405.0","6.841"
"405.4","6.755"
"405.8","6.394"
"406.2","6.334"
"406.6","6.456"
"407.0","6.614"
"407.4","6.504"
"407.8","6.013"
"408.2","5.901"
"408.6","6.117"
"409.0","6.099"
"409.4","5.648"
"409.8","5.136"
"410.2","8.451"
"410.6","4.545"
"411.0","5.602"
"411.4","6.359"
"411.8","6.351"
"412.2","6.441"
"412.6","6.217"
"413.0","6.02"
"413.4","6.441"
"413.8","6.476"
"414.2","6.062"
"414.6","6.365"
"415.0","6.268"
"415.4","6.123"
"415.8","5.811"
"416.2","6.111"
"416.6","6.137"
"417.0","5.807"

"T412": 1473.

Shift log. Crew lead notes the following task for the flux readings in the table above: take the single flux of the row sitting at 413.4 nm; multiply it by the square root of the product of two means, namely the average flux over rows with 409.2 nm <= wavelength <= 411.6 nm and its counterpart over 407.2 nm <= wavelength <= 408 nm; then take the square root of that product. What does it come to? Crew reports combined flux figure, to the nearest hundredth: 6.27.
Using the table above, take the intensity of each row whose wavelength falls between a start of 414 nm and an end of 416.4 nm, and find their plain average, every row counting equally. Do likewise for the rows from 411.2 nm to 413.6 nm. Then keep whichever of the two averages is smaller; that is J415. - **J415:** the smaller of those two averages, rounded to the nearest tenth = 6.1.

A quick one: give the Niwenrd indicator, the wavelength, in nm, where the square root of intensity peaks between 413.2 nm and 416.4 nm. 413.8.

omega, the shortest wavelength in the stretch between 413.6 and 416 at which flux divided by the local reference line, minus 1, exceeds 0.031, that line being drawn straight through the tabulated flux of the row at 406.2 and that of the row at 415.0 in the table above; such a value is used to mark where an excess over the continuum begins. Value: 413.8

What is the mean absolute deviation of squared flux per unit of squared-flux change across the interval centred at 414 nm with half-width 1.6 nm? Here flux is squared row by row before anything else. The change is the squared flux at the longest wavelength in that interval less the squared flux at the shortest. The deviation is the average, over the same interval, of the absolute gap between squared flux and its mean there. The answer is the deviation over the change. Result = -1.5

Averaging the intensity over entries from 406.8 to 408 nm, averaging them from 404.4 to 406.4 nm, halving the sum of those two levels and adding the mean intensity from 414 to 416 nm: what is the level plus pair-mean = 12.6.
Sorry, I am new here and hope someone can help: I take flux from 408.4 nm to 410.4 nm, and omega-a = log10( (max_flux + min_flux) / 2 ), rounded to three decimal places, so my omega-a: 0.832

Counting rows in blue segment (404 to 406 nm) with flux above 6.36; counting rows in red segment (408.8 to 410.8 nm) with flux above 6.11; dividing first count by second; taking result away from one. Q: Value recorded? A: -4.0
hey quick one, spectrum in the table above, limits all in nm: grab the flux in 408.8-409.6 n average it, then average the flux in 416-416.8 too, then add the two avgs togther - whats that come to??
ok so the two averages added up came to 12.0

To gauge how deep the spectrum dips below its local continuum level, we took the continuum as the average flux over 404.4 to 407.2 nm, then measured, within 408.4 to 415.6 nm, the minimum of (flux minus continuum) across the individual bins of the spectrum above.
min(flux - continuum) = -2.1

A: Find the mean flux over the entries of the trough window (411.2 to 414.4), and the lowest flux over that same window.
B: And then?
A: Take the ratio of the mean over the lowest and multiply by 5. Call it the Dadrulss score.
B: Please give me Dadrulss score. 5.23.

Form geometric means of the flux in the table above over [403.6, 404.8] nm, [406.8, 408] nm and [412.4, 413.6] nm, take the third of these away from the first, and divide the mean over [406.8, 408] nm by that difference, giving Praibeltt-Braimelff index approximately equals 10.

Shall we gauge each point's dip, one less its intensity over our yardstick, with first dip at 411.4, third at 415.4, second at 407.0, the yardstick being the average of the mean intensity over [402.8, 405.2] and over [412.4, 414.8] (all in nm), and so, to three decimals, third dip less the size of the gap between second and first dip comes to 0.020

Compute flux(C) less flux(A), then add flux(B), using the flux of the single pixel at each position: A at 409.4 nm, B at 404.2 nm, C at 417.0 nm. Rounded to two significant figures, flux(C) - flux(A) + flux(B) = 6.9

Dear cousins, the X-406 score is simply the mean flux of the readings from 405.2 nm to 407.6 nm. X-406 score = 6.5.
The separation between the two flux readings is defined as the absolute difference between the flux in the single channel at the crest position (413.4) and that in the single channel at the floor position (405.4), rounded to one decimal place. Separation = 0.3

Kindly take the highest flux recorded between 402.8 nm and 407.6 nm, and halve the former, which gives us 3.46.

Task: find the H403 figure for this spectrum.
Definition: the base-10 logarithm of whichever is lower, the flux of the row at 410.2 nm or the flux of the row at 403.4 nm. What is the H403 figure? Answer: 0.818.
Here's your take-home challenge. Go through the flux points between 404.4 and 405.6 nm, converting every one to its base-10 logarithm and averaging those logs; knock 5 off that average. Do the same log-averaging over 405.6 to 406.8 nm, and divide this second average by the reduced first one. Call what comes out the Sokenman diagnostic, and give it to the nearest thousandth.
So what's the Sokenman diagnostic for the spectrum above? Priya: -0.193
